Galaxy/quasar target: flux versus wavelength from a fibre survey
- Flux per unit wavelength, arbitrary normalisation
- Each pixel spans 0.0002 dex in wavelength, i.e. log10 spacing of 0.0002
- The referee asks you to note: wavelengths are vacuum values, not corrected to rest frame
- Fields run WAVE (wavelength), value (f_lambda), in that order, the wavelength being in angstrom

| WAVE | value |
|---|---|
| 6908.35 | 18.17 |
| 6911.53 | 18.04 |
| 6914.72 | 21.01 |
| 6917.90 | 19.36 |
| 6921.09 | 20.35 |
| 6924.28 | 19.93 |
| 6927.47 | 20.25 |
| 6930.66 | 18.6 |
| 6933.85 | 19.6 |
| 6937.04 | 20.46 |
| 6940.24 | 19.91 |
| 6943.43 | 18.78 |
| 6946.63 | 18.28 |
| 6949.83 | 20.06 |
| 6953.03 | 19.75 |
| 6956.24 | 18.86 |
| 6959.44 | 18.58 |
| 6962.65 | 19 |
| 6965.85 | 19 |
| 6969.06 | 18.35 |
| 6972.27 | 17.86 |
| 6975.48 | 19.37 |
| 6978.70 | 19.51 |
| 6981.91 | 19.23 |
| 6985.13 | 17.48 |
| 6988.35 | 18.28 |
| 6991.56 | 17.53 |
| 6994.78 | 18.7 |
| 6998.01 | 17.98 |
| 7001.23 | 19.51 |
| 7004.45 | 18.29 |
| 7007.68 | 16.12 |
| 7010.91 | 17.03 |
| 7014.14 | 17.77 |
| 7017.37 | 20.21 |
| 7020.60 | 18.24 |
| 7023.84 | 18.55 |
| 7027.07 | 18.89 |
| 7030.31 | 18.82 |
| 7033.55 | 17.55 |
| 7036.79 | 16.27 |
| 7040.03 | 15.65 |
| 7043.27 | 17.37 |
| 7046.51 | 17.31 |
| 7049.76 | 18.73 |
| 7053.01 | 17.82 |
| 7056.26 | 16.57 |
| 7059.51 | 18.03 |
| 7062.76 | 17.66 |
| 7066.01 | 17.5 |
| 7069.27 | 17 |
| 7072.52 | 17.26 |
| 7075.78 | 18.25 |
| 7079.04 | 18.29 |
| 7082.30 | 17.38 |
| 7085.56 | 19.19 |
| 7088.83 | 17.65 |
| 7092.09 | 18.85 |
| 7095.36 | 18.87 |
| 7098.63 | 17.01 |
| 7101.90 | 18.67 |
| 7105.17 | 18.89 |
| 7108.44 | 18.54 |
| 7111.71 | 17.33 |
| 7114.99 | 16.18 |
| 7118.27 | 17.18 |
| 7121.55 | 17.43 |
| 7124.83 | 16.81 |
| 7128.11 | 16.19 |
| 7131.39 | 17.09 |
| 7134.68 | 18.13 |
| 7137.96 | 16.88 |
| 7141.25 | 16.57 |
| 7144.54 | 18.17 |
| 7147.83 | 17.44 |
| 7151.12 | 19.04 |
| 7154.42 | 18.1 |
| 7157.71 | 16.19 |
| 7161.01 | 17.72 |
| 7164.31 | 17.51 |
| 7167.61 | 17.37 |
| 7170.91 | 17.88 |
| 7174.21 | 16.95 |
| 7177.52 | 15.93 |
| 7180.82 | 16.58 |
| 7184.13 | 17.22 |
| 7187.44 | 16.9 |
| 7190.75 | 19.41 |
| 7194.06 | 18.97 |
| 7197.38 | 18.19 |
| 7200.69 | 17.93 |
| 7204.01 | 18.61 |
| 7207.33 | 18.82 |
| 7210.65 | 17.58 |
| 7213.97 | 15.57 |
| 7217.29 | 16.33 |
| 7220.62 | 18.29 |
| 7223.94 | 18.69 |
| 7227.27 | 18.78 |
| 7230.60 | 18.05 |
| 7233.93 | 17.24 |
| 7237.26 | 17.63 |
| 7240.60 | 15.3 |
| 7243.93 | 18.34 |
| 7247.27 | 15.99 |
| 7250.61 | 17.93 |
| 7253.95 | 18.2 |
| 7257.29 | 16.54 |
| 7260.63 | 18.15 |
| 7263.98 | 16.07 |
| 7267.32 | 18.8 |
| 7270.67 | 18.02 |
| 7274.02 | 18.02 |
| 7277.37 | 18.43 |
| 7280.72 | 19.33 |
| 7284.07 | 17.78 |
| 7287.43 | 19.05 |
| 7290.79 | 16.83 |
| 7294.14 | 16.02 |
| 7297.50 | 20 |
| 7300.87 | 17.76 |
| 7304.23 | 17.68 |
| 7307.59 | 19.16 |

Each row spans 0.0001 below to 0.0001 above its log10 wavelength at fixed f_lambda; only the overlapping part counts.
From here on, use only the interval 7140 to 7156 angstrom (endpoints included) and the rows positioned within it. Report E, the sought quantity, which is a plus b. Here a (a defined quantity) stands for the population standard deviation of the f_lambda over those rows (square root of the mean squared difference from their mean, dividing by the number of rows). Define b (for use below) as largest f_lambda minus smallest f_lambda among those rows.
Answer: 3.3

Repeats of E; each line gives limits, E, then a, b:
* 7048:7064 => 2.9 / 0.70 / 2.16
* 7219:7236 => 2.1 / 0.55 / 1.54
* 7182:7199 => 3.5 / 0.97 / 2.51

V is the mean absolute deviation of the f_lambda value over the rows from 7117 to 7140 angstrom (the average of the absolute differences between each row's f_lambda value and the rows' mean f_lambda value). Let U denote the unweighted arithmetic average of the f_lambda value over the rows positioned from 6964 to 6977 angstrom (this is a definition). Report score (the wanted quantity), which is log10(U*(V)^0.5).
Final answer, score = 1.08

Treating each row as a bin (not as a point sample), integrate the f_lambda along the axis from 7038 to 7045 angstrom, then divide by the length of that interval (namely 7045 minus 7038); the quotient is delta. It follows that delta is 16.5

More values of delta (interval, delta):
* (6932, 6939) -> 20.0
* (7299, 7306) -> 17.8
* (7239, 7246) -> 16.8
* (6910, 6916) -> 19.4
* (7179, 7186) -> 16.9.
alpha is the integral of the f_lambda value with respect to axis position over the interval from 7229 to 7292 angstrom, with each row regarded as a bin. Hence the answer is 1113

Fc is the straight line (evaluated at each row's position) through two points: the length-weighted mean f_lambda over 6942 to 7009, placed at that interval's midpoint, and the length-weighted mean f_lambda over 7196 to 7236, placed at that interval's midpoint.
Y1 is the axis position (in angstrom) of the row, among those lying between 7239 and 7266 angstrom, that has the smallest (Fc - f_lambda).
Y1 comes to 7243.93 angstrom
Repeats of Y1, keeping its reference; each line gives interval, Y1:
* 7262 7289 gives 7280.72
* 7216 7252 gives 7227.27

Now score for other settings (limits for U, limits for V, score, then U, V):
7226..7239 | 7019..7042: 1.26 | 17.9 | 1.05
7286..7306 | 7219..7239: 1.09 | 17.9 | 0.47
